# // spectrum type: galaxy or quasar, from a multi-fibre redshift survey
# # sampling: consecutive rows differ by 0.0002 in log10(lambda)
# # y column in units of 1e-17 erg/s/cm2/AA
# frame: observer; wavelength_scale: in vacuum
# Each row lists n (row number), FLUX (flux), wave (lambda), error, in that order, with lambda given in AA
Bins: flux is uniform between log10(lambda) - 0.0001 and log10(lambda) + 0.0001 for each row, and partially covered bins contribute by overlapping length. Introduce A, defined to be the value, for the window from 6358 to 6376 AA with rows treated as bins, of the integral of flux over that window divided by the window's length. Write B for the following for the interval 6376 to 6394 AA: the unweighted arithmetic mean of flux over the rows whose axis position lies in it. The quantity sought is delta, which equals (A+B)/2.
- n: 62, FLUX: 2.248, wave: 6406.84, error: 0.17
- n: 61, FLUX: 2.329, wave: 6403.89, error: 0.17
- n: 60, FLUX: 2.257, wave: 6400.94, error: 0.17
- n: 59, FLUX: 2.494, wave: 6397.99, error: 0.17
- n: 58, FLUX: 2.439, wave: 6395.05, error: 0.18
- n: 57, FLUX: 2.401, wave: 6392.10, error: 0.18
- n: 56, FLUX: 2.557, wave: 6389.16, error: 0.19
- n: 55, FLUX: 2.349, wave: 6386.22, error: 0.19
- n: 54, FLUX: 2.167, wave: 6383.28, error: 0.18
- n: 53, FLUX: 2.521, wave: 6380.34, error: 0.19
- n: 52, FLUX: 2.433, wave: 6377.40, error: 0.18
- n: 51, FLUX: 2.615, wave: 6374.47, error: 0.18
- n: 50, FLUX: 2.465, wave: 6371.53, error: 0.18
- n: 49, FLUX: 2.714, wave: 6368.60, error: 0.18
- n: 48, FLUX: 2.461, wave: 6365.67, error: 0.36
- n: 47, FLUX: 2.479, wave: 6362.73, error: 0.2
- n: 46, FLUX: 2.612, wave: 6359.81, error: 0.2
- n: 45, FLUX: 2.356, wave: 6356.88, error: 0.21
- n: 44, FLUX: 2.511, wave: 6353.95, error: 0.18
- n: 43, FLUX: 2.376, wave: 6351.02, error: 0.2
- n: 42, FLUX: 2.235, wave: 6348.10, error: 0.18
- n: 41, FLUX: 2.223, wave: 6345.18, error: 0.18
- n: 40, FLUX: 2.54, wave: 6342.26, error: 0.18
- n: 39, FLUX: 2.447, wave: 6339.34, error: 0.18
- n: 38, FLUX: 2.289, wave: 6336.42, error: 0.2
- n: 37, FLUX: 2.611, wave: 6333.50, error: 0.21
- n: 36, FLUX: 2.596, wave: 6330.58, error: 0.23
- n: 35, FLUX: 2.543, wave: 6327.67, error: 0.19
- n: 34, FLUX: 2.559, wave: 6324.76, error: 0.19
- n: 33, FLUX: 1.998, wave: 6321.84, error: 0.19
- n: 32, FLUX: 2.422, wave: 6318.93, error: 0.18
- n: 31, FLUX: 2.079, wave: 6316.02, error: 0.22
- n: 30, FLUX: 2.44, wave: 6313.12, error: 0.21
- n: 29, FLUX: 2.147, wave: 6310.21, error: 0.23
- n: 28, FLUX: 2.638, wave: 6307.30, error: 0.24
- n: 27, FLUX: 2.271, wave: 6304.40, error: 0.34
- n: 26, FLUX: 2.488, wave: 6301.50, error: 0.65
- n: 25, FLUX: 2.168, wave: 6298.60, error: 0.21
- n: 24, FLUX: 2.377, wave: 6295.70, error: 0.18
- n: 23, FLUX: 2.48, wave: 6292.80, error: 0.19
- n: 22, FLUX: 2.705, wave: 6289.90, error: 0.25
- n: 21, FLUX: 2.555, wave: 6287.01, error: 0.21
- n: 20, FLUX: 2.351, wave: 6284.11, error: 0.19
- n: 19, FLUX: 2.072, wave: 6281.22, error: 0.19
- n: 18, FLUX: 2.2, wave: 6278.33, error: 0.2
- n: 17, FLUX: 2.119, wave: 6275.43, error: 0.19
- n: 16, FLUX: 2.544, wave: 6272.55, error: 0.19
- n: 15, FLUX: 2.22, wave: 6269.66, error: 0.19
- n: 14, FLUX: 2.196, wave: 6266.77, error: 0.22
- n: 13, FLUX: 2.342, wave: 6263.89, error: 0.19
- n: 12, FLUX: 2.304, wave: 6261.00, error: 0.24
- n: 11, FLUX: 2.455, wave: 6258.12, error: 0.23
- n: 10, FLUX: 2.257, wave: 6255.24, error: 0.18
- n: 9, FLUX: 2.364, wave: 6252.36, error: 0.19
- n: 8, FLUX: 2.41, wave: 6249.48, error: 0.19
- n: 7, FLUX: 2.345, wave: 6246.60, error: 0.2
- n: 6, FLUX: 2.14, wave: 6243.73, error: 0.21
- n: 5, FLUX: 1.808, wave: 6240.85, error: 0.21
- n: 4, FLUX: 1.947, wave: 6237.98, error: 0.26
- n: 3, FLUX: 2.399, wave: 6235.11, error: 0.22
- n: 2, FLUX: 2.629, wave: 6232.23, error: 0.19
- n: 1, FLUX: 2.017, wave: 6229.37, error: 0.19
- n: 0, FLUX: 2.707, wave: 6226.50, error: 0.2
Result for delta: 2.48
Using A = 2.55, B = 2.40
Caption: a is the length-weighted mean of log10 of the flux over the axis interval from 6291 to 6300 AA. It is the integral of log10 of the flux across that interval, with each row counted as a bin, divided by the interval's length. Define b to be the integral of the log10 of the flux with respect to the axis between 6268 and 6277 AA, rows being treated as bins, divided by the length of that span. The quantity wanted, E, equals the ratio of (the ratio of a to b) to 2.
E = 0.518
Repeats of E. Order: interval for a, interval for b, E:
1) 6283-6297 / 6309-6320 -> 0.559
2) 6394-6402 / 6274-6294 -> 0.514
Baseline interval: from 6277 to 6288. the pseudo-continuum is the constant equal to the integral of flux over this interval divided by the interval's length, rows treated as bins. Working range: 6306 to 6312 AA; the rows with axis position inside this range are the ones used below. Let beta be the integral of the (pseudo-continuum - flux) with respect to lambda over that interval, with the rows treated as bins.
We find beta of -0.6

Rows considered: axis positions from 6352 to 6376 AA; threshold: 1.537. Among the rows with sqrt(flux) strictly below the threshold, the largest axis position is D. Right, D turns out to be 6356.88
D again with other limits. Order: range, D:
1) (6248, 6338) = 6336.42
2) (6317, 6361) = 6356.88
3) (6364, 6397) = 6386.22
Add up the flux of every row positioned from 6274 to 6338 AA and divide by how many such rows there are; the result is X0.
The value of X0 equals 2.37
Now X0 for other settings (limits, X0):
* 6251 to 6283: 2.28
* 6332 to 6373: 2.45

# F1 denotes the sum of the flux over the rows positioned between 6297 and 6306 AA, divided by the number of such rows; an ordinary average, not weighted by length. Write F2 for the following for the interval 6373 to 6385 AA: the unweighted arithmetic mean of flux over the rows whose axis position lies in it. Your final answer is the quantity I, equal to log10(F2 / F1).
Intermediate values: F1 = 2.31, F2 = 2.43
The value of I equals 0.023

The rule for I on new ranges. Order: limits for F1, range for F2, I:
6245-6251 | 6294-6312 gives -0.005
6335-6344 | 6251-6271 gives -0.022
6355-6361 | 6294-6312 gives -0.024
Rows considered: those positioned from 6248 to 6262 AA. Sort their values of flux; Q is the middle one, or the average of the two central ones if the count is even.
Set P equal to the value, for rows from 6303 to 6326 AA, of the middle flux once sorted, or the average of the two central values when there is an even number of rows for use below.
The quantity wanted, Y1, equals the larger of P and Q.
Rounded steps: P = 2.35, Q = 2.36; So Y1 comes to 2.36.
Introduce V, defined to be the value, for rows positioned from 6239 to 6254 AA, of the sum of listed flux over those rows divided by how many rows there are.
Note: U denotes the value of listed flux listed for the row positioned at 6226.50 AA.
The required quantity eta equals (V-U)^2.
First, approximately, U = 2.707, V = 2.21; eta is 0.244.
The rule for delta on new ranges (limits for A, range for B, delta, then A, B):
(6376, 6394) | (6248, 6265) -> 2.38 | 2.40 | 2.36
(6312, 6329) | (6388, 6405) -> 2.38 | 2.34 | 2.41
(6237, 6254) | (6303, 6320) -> 2.25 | 2.18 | 2.33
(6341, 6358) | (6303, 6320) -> 2.35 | 2.37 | 2.33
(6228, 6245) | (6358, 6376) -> 2.36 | 2.16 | 2.56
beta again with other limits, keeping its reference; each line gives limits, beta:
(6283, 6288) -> -0.8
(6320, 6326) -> 0.0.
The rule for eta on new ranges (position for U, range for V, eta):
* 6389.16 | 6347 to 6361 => 0.019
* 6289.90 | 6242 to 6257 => 0.161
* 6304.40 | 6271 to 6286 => 0.000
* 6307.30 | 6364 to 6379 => 0.010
